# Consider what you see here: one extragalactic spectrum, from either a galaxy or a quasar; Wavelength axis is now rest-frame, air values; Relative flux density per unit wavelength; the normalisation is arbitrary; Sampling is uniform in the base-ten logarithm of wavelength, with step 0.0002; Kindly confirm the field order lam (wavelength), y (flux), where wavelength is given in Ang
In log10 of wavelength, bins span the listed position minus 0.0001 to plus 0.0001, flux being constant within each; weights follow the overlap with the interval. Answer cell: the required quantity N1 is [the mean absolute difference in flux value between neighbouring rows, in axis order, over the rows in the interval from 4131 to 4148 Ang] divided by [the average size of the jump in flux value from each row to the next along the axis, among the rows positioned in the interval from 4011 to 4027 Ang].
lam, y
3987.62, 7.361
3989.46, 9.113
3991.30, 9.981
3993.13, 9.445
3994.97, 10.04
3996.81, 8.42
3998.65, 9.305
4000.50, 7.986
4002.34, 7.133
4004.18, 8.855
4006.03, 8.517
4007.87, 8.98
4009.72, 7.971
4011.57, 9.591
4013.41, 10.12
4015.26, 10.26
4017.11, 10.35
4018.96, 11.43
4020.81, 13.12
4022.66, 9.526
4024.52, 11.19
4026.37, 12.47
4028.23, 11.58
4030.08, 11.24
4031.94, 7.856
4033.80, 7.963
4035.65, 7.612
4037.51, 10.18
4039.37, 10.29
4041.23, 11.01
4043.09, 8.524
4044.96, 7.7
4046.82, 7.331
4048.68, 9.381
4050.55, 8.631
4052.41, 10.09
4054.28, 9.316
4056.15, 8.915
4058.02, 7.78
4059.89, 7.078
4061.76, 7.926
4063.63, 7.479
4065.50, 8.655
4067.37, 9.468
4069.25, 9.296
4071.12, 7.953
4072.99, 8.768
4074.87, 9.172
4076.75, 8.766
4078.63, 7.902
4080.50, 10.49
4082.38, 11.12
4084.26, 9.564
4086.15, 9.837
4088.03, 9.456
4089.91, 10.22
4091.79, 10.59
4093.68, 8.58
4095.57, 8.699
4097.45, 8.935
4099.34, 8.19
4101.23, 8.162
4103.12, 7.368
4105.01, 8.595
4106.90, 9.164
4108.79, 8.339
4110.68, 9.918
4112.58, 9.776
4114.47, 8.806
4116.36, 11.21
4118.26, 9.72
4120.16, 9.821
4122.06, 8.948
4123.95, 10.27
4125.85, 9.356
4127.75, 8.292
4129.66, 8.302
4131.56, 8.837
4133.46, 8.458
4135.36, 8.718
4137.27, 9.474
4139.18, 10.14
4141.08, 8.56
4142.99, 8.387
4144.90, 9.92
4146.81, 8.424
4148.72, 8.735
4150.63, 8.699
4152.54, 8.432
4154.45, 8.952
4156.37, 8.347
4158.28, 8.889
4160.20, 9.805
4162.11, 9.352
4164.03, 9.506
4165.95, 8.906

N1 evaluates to 0.7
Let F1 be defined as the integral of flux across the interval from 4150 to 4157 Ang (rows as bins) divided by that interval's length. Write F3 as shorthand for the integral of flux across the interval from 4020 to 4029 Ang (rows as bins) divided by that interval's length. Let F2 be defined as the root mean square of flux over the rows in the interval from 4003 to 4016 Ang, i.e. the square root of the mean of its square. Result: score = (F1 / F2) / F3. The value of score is 0.081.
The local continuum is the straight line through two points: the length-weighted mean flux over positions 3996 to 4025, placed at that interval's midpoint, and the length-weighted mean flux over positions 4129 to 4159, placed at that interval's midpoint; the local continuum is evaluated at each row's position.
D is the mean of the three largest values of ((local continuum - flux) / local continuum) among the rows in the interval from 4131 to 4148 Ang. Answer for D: 0.05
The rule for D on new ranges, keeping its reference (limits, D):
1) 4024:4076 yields 0.21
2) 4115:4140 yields 0.06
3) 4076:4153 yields 0.14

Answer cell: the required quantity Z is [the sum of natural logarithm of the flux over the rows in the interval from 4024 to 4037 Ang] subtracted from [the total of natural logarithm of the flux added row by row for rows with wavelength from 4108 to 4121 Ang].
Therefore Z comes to -0.1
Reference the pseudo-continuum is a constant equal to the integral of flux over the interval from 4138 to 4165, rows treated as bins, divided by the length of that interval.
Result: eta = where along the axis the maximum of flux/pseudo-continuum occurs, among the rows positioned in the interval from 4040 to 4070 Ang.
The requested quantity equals 4041.23 Ang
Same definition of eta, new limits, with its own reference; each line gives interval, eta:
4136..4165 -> 4139.18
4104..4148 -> 4116.36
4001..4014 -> 4013.41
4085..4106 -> 4091.79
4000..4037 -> 4020.81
